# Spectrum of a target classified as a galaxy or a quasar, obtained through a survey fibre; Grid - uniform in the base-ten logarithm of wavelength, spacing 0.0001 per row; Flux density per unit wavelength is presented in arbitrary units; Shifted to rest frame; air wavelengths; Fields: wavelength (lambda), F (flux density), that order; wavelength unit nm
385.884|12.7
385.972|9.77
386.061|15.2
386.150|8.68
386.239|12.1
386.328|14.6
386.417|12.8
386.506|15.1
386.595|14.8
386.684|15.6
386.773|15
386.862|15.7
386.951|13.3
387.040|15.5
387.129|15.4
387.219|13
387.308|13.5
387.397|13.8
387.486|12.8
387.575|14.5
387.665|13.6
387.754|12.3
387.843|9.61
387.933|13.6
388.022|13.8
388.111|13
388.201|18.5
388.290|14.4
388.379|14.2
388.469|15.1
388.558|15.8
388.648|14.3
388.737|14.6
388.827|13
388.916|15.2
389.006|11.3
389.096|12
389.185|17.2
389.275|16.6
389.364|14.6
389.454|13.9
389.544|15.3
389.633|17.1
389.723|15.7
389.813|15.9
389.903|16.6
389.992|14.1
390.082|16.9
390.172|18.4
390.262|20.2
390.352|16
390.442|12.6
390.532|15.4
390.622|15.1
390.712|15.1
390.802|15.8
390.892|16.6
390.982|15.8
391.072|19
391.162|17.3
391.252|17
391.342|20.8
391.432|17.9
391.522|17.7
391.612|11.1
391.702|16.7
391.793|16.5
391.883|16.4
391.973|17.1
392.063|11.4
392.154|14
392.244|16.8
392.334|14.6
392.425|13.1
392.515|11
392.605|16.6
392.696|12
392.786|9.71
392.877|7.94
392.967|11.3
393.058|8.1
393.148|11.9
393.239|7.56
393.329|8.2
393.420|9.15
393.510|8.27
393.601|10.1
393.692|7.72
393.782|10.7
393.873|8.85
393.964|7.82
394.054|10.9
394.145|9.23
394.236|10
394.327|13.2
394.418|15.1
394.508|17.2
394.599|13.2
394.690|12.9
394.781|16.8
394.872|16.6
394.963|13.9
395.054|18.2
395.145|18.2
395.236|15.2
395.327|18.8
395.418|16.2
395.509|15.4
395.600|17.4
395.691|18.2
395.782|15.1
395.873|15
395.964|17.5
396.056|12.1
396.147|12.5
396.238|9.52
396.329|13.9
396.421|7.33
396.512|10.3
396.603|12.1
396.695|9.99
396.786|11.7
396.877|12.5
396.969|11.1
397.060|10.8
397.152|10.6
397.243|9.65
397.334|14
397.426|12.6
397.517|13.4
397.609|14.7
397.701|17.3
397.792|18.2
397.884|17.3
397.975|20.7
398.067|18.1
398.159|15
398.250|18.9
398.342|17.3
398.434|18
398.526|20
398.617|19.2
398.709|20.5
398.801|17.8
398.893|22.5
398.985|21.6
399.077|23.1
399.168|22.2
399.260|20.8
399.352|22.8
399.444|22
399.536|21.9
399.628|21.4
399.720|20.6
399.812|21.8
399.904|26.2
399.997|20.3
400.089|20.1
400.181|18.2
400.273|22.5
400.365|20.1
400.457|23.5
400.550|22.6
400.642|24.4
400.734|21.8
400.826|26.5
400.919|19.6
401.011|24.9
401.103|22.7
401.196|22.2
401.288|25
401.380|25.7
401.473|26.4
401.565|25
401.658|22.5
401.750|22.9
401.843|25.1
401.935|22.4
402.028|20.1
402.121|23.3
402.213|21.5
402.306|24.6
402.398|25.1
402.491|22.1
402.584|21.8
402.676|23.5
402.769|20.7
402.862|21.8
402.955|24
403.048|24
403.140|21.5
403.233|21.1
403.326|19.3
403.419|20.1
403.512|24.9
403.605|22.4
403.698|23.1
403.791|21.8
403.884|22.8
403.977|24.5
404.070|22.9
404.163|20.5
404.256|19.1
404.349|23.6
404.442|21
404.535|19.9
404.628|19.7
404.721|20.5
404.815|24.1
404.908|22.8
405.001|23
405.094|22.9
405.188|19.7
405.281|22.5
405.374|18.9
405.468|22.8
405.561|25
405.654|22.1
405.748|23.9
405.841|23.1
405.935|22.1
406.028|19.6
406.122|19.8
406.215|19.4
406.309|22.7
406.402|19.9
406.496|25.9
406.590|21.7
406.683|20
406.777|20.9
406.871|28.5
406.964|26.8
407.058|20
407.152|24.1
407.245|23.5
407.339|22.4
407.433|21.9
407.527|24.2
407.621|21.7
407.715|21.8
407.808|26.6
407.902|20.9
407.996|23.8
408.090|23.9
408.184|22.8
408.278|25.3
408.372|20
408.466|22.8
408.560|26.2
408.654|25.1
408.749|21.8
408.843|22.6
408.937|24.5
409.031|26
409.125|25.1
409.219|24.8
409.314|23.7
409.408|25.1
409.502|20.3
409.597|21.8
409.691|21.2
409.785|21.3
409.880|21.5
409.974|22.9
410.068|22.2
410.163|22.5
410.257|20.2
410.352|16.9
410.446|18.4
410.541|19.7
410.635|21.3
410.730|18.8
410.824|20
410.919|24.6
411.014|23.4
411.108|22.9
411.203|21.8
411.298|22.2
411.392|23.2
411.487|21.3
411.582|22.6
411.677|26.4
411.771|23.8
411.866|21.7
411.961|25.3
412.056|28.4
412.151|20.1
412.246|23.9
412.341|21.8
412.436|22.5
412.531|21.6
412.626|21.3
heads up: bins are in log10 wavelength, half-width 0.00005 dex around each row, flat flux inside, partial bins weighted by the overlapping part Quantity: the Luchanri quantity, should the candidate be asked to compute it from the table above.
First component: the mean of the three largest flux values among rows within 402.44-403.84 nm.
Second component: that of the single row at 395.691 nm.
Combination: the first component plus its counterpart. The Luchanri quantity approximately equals 42.5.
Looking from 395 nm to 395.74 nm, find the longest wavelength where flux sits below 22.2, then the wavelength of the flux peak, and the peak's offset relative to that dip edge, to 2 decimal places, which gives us -0.36 nm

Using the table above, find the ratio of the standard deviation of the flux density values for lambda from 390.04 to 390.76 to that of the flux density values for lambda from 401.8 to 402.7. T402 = 1.4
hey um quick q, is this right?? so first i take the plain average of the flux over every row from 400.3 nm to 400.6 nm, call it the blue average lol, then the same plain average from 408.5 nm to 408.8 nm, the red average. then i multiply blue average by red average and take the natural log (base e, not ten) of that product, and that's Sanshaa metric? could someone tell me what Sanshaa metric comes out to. 6.3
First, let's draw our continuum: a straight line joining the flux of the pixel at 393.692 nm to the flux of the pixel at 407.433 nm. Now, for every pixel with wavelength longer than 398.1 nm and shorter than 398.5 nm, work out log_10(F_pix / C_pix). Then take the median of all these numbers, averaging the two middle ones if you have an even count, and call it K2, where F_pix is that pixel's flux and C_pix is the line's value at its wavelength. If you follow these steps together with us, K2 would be 0.15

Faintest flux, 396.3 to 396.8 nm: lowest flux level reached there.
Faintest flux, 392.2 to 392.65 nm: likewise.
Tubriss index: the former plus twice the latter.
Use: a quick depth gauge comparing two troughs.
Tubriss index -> 29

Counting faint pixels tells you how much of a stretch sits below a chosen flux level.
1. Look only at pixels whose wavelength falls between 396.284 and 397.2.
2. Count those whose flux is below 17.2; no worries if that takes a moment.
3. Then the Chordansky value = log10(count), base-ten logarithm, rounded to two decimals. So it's 1.00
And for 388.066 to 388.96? 0.95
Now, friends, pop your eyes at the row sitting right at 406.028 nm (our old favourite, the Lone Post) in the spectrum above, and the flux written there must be 19.6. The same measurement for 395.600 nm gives 17.4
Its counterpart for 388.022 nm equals 13.8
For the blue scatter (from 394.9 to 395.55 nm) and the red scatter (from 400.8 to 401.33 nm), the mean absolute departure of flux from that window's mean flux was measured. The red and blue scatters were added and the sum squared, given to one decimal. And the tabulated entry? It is 12.7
